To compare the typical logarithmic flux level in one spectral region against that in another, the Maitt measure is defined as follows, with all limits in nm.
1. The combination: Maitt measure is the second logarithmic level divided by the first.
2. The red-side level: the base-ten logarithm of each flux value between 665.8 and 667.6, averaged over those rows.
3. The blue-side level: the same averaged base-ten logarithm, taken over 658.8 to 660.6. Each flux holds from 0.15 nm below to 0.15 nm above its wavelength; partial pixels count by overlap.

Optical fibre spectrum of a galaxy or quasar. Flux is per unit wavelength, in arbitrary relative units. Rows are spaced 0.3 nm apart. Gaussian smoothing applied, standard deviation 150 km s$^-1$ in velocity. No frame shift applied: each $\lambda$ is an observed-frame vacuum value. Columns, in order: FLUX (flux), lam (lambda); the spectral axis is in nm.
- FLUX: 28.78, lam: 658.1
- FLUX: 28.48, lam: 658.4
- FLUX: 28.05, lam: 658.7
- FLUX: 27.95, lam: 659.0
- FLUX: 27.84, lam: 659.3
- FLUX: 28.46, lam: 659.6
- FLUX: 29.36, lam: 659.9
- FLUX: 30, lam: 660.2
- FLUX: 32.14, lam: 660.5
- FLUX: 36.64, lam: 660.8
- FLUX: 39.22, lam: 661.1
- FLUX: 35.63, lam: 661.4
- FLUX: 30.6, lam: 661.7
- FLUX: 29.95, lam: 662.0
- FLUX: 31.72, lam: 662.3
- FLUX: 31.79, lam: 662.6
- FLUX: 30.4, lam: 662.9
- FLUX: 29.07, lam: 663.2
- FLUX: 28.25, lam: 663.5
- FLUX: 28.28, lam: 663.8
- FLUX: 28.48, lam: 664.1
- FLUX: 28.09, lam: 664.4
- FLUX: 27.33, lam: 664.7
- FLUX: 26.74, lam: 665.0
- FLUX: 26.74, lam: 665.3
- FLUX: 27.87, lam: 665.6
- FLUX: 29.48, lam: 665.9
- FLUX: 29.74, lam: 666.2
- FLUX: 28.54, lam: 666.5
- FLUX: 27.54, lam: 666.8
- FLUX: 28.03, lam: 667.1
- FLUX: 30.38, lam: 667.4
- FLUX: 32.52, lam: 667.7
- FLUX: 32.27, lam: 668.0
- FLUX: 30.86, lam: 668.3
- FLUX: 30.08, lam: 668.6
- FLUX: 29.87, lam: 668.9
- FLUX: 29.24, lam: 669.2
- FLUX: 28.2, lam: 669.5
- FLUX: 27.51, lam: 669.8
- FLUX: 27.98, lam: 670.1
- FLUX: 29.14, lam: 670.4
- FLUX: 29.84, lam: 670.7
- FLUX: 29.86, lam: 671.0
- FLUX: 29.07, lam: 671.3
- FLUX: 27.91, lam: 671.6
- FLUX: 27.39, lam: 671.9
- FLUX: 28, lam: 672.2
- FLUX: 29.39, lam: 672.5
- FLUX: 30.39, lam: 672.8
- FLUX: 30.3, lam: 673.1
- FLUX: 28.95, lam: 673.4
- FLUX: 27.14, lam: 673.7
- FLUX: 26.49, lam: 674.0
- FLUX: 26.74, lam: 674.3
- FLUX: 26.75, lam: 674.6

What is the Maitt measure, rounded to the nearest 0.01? 1.00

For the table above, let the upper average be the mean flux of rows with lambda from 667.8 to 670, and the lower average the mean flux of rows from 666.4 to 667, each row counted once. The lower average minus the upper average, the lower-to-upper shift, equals -1.7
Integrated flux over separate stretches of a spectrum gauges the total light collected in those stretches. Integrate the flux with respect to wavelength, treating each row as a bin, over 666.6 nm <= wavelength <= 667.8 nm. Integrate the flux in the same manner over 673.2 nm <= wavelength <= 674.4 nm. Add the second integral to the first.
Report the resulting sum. 68.3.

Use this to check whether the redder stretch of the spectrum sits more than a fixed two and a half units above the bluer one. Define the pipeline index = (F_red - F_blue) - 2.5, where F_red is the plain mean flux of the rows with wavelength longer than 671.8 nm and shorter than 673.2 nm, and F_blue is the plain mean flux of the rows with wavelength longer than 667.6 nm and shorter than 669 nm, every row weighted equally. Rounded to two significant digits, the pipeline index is -4.5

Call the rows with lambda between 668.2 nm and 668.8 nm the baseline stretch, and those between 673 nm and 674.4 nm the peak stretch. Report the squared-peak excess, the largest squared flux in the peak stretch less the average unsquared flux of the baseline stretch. 888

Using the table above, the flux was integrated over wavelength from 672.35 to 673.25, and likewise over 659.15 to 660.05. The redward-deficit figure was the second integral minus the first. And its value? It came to -1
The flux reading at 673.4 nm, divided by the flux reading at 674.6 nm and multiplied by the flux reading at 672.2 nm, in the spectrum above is 30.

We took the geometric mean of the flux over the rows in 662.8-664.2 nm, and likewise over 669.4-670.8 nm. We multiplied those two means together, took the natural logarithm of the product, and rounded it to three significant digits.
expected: 6.71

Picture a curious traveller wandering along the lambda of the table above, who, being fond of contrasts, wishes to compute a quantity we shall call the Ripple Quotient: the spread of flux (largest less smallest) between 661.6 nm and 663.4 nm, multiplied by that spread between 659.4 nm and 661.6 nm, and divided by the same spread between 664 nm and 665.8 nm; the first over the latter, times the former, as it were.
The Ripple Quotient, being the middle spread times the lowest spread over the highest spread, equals 17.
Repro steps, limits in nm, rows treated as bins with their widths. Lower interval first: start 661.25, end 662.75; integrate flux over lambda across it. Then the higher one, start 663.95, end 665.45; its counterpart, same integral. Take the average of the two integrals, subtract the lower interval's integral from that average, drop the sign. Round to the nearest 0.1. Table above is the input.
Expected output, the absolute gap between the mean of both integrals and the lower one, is 3.3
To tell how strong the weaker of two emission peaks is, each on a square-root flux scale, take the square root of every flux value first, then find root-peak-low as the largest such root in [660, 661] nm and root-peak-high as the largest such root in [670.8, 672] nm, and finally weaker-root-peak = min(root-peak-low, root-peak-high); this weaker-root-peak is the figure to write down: 5.46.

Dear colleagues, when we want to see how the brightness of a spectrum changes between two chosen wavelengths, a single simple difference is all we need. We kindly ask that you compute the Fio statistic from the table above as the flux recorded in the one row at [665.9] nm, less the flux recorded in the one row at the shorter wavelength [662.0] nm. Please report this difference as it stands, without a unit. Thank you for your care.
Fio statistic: 0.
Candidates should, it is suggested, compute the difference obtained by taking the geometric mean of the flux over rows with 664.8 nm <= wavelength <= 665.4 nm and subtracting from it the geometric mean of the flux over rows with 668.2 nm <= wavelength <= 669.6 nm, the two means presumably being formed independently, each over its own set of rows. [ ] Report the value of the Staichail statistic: -3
